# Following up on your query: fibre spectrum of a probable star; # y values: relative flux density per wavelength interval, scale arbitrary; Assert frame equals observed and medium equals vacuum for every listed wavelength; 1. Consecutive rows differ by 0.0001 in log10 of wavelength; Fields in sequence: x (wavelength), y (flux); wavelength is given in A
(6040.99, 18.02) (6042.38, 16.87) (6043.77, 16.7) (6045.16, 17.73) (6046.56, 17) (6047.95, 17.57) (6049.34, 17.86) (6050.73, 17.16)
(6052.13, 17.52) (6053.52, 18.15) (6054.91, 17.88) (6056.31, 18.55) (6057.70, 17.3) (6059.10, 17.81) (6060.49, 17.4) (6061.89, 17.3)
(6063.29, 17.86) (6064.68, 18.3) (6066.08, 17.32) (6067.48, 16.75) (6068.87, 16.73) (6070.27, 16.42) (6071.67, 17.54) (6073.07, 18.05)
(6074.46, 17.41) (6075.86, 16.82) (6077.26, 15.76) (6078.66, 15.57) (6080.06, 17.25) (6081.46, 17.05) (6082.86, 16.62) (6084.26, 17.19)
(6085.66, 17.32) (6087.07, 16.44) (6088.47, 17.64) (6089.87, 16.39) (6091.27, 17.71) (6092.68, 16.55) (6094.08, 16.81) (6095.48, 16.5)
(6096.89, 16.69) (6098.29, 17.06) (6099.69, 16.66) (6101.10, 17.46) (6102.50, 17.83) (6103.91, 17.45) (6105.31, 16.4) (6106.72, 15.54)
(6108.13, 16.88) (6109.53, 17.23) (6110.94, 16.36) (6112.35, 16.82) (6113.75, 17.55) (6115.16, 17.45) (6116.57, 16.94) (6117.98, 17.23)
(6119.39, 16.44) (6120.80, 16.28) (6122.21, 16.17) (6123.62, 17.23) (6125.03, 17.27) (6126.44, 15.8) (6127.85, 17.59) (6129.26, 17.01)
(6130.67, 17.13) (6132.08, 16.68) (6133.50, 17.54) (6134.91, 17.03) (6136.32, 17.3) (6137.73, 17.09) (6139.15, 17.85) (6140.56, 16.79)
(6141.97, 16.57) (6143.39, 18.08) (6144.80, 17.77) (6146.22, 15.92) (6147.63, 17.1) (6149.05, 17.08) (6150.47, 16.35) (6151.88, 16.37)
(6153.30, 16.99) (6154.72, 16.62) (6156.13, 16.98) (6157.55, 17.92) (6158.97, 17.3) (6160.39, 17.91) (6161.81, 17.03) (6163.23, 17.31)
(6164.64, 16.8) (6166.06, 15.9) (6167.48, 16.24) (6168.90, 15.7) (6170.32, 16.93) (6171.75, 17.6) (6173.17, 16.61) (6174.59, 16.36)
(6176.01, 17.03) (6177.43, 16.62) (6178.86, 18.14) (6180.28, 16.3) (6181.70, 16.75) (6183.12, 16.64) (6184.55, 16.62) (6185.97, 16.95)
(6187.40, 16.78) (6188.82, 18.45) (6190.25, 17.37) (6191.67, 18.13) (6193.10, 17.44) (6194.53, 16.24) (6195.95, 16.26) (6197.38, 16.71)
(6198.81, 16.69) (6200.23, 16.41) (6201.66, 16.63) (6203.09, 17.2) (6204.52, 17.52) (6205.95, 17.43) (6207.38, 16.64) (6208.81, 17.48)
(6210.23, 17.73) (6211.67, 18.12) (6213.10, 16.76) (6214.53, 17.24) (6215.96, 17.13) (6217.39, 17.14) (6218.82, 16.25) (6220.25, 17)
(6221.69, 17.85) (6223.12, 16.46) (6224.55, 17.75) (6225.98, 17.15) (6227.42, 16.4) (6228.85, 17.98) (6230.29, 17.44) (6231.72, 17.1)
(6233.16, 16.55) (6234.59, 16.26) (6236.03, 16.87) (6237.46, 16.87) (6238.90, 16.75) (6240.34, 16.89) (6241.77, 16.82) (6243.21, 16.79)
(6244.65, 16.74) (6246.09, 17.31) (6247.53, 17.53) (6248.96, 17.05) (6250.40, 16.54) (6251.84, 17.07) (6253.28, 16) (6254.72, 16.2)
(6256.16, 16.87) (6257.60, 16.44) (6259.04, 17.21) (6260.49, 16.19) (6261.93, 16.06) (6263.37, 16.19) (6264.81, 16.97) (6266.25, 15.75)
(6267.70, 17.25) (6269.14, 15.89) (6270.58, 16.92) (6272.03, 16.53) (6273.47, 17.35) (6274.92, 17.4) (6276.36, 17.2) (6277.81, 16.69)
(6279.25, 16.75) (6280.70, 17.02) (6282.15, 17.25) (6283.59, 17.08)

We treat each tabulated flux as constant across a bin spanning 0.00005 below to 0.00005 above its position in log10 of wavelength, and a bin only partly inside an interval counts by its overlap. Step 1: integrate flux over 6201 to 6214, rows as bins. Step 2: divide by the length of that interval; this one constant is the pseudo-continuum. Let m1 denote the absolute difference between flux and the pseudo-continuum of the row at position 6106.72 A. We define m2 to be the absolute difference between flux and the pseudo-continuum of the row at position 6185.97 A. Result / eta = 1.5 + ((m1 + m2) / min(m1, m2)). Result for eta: 8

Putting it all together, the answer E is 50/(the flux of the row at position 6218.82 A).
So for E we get 3.08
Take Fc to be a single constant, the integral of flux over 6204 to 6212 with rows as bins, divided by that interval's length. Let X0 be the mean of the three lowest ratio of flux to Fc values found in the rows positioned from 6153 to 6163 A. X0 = 0.97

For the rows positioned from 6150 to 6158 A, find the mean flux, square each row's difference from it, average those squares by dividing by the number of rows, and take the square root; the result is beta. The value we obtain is 0.53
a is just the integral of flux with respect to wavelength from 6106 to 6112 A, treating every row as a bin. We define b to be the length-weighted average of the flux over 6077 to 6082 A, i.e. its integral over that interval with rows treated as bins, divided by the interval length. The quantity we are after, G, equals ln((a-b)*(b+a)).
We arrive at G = 9.16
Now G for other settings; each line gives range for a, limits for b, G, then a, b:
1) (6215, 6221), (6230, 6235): 9.21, 101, 16.8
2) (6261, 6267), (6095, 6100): 9.13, 97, 16.7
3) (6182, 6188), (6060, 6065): 9.19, 100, 17.7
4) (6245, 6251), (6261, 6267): 9.24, 103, 16.2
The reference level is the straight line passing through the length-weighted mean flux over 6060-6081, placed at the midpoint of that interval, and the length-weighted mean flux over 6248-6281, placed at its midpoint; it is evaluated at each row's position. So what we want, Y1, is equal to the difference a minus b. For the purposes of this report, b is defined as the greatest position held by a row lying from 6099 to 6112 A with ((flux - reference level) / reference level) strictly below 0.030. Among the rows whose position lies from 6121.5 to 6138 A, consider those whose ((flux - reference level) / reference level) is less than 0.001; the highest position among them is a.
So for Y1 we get 21.1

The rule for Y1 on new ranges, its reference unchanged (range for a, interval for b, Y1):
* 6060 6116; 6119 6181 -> -67.9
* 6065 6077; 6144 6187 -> -110.1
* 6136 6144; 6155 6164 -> -21.3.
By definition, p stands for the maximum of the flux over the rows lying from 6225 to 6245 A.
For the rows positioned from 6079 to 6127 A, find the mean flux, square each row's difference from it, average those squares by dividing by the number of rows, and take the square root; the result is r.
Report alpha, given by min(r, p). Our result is 0.54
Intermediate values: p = 17.98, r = 0.54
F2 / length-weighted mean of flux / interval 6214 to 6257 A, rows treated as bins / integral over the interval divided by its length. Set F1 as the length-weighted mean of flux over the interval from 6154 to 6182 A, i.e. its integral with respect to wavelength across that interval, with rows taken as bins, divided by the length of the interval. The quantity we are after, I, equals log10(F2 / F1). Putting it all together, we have 0.001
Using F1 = 16.9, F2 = 16.93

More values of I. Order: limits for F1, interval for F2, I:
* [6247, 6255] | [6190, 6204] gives 0.004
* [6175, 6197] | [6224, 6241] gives -0.001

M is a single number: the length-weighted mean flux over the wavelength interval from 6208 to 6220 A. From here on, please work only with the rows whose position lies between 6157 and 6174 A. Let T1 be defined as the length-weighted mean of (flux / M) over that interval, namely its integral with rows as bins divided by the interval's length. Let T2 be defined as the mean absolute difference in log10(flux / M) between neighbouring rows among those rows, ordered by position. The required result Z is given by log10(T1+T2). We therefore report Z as 0.000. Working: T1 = 0.98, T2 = 0.018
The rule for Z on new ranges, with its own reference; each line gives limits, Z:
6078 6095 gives 0.000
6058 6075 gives 0.010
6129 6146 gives 0.006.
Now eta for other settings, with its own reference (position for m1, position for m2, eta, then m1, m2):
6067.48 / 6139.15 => 4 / 0.5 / 0.58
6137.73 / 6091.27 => 5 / 0.2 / 0.44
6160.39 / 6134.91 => 5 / 0.6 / 0.24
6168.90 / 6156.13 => 8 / 1.6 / 0.29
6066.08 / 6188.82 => 28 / 0.0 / 1.18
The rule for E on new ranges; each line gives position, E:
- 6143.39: 2.77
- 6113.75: 2.85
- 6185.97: 2.95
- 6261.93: 3.11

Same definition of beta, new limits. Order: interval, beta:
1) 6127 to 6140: 0.34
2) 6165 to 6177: 0.59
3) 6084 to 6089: 0.44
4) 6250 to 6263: 0.42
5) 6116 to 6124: 0.44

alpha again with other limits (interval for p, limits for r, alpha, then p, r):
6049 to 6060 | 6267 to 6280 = 0.46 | 18.55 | 0.46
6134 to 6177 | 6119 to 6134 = 0.57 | 18.08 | 0.57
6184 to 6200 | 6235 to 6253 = 0.26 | 18.45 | 0.26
